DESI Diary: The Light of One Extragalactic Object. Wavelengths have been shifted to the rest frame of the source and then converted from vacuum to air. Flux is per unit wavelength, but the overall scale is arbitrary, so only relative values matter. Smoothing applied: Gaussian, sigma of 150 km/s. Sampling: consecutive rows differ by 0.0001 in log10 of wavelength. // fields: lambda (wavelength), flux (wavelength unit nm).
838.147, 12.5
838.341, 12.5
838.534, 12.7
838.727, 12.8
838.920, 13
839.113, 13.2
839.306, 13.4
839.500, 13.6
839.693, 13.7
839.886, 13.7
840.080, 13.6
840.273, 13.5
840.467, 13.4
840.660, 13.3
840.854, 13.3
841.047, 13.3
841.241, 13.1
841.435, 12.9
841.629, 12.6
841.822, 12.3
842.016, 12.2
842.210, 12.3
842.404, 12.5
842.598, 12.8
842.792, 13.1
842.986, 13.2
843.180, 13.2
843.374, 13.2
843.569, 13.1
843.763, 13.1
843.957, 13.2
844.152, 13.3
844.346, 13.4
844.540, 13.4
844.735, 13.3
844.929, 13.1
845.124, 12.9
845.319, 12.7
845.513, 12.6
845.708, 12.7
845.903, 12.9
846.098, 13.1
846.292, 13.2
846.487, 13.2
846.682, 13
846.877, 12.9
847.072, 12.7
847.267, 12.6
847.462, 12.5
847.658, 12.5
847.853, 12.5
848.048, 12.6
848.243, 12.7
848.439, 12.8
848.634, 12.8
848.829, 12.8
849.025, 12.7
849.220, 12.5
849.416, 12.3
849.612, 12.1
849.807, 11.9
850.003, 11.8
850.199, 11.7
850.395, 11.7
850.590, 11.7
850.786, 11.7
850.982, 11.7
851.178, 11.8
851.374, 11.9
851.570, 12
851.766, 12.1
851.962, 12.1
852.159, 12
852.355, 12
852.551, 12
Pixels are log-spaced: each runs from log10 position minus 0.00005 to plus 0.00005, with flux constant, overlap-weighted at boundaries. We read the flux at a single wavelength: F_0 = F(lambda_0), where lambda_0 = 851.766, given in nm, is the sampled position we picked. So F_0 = 12.1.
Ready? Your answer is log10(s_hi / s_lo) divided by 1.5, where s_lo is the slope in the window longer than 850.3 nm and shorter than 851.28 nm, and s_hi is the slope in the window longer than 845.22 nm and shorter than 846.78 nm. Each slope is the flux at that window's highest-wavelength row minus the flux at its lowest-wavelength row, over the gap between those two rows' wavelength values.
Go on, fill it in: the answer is 0.16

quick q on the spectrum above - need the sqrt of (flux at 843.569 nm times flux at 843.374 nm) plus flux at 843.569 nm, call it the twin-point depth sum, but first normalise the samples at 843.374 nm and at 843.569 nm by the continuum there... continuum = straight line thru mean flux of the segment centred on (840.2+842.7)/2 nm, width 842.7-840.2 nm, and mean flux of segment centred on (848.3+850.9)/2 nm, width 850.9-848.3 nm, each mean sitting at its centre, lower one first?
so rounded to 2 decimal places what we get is 2.07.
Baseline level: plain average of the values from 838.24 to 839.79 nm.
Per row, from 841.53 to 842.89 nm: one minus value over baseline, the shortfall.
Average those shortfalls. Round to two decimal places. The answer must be 0.04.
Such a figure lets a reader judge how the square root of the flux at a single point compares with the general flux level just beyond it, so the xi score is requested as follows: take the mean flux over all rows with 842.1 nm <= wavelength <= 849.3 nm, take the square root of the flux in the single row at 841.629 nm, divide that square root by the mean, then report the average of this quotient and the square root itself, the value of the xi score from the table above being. 1.91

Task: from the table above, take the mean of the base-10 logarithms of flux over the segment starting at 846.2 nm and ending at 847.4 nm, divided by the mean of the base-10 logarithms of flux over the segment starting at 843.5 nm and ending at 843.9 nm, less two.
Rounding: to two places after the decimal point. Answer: -1.01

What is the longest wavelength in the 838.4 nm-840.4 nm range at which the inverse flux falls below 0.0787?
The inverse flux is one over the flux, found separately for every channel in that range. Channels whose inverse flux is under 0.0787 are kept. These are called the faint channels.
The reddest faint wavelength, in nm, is 840.273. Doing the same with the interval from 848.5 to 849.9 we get 848.829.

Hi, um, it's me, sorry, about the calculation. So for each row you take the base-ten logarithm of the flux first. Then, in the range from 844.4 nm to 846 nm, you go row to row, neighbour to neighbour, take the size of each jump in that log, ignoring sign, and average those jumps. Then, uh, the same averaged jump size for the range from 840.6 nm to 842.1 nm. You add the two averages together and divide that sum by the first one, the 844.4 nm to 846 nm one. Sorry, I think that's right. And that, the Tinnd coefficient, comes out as 2.01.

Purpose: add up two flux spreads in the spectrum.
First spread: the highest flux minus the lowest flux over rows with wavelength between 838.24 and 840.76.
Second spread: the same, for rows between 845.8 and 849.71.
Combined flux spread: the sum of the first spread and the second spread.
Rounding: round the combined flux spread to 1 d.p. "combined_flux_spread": 2.3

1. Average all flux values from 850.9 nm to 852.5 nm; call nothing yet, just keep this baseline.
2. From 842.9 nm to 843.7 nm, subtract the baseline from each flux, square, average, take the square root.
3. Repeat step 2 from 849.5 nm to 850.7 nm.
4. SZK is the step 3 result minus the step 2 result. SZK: -1.0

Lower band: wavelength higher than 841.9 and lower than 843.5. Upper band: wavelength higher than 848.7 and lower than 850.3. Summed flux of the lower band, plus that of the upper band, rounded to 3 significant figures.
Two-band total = 200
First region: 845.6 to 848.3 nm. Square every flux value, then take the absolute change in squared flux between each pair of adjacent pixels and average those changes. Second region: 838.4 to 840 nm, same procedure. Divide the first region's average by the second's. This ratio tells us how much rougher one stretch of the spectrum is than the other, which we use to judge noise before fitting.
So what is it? 0.73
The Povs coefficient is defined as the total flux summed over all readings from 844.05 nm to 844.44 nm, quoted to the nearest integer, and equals 27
